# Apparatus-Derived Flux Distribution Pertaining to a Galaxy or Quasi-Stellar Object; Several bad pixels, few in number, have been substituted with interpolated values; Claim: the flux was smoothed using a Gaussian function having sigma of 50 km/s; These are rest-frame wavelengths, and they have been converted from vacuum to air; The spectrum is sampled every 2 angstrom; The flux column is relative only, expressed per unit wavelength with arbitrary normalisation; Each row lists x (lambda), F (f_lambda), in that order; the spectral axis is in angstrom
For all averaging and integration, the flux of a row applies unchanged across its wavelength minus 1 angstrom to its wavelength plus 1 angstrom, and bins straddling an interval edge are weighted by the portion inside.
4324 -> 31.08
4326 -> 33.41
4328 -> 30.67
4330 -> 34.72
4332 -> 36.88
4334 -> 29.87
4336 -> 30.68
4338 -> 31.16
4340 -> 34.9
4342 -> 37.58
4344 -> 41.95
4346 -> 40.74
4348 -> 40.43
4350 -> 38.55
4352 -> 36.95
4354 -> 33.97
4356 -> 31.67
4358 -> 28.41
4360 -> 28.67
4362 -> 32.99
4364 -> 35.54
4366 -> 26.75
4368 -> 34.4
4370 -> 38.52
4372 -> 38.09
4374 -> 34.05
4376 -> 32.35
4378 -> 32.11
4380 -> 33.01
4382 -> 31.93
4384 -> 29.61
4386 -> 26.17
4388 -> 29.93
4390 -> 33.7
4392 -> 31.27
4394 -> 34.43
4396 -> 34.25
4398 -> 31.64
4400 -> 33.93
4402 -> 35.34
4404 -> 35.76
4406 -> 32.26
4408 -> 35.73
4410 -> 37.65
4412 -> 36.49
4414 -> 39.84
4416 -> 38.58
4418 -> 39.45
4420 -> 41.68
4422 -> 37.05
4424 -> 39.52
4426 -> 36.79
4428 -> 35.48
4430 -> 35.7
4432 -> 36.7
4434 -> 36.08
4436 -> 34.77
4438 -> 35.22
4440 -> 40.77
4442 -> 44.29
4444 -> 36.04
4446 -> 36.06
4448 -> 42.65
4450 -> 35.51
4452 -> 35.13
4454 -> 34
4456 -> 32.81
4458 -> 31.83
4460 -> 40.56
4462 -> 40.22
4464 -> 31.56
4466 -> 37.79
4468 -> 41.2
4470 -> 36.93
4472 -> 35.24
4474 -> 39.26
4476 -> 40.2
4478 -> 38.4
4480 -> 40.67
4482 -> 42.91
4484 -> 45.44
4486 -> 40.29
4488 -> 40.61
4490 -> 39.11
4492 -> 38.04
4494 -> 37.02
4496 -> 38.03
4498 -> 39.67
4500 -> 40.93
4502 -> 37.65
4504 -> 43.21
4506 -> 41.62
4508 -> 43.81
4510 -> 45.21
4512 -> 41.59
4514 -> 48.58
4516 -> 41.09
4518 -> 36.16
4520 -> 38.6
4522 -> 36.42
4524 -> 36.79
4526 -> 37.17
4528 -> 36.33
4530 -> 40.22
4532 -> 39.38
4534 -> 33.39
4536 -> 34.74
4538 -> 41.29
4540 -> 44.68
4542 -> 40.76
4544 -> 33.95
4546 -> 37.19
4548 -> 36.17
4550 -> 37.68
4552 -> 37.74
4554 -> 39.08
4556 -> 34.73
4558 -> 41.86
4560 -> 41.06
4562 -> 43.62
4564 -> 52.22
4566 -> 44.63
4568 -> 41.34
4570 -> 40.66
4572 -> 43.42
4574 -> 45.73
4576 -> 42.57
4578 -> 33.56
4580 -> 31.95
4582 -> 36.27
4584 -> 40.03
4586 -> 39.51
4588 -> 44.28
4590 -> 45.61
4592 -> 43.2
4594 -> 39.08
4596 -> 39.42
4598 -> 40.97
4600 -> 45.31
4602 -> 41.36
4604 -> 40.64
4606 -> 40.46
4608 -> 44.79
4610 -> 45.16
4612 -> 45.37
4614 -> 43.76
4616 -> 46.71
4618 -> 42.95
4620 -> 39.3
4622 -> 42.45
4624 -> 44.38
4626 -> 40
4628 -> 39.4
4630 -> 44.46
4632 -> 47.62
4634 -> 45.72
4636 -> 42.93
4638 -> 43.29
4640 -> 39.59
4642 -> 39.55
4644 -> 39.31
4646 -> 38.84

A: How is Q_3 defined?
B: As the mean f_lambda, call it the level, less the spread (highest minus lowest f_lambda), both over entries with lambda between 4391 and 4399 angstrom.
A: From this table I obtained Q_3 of 30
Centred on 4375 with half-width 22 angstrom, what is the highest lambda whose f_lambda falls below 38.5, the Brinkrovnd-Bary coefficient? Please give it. 4396 angstrom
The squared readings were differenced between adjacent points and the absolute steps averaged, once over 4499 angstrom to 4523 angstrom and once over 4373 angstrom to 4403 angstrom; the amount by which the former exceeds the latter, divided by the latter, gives 1.42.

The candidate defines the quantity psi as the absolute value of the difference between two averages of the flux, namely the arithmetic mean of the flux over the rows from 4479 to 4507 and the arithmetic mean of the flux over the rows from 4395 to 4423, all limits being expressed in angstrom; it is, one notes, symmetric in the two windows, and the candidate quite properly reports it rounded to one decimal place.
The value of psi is 4.0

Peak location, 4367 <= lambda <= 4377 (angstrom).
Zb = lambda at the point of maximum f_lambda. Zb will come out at 4370 angstrom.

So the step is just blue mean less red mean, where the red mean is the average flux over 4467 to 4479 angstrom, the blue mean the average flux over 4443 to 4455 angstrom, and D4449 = -2.0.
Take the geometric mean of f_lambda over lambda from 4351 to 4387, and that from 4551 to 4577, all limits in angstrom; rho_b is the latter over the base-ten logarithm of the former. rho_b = 27.8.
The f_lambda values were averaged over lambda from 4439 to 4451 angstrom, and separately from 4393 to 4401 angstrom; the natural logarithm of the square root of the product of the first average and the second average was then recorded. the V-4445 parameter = 3.59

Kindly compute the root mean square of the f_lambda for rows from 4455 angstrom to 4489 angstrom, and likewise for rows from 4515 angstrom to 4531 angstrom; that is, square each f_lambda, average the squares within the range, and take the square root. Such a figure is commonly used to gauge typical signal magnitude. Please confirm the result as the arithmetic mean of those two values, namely 38.3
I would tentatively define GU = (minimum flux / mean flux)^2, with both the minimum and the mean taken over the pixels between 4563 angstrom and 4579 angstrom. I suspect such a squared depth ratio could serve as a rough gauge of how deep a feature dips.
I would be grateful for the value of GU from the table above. 0.61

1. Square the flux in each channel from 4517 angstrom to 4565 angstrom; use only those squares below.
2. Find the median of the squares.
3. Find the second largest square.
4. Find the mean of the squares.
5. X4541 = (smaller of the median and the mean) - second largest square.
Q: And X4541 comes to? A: -574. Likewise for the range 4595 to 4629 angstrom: -256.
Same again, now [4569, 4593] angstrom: -416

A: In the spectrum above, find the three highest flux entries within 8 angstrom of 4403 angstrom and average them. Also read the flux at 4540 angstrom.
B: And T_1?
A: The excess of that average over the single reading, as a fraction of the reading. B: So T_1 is -0.19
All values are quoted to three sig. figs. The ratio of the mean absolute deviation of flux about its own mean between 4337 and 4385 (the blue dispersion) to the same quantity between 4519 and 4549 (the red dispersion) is 1.38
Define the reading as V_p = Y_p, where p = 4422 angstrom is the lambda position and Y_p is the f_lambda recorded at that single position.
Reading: 37.05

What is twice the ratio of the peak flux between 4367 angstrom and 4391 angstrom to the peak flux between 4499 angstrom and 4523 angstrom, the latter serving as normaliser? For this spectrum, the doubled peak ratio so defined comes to 1.59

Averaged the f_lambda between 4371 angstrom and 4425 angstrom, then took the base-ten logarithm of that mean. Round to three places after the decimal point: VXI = 1.540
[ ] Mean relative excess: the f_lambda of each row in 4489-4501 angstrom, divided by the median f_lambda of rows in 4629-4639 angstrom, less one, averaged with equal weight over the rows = -0.13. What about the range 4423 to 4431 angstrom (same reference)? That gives -0.17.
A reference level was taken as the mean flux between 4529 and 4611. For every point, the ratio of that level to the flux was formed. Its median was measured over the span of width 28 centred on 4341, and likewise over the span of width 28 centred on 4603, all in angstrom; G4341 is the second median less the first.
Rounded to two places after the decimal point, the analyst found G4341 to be -0.20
